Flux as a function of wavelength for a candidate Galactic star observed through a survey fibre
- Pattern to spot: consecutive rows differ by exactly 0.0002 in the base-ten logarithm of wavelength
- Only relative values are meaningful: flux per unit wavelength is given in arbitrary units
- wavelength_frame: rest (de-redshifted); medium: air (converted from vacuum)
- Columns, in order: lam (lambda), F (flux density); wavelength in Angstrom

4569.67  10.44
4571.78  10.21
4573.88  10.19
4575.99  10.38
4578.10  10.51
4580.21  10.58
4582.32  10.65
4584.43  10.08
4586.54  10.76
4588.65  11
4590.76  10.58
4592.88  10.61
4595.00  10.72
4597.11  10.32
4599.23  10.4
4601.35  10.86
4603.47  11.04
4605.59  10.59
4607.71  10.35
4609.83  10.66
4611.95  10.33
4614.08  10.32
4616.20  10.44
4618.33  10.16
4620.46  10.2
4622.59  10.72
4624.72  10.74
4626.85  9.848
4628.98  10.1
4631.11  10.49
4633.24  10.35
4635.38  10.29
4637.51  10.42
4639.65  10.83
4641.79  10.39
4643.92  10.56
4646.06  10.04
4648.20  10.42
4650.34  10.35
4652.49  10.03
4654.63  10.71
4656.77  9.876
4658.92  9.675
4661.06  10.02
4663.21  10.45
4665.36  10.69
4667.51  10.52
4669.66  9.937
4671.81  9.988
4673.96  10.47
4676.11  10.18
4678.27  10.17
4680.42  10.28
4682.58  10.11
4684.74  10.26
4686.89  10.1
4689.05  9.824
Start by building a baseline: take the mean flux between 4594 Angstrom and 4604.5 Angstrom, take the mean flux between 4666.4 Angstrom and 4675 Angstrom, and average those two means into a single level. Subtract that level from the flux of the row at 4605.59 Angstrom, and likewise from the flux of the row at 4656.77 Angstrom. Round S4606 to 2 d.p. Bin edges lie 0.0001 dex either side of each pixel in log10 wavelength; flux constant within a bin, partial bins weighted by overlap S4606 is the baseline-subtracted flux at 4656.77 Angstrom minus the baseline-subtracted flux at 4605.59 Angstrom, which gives -0.71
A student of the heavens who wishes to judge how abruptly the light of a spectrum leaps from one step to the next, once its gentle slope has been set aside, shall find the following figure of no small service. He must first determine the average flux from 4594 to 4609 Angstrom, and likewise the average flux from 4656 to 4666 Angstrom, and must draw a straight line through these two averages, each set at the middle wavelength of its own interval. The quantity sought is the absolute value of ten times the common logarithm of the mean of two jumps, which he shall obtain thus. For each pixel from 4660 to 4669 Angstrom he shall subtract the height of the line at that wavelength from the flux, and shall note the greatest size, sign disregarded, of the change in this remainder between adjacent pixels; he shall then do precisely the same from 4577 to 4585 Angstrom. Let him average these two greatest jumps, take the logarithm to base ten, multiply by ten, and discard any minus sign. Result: 3.0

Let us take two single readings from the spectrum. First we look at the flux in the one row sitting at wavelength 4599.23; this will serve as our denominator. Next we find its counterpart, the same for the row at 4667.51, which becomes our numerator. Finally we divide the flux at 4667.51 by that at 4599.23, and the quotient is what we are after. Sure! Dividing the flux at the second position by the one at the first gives 1.01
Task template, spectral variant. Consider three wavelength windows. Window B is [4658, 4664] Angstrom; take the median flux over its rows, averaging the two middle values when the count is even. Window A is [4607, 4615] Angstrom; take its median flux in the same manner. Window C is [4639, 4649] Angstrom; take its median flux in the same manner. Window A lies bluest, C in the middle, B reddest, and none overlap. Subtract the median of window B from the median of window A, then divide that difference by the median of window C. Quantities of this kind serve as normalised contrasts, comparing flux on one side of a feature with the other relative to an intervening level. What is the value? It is 0.031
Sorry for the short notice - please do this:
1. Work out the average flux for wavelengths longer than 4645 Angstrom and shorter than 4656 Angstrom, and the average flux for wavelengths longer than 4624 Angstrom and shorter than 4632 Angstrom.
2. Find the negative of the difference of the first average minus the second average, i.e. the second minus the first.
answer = -0.02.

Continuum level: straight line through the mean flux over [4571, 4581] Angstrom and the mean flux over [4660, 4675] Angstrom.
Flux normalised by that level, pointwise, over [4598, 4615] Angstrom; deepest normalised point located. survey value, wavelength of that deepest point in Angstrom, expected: 4614.08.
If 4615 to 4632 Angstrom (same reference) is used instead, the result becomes 4626.85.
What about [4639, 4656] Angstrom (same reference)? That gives 4652.49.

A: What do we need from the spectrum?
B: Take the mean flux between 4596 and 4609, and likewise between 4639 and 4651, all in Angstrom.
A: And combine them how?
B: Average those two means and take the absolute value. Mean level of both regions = 10.5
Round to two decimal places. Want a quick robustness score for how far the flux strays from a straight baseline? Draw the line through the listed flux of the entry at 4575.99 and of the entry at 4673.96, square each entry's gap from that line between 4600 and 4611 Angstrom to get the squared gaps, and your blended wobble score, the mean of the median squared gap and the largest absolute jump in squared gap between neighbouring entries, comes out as 0.22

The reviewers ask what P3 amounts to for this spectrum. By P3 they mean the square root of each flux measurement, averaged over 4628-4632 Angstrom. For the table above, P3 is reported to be 3.21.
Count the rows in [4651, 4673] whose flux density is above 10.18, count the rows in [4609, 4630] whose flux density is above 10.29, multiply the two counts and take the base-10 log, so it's 1.38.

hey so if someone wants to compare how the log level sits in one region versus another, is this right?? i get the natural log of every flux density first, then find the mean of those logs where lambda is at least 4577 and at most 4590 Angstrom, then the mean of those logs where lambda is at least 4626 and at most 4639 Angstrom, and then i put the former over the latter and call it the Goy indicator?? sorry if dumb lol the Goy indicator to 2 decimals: 1.01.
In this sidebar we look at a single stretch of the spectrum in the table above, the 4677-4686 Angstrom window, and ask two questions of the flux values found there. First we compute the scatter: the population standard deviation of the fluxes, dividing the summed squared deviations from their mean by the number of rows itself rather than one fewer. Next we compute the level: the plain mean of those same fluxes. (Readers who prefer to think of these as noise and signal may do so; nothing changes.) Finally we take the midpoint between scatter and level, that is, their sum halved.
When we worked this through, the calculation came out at 5.14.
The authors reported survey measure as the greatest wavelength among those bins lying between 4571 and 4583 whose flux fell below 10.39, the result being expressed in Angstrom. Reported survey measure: 4575.99 Angstrom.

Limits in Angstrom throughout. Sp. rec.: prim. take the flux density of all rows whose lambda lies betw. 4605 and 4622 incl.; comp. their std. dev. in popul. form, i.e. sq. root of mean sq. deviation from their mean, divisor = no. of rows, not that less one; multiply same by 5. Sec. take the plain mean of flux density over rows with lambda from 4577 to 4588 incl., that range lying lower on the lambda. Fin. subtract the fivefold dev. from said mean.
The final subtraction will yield 9.7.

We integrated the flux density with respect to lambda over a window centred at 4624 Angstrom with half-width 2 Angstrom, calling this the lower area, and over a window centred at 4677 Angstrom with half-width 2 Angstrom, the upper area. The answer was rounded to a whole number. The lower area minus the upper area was 2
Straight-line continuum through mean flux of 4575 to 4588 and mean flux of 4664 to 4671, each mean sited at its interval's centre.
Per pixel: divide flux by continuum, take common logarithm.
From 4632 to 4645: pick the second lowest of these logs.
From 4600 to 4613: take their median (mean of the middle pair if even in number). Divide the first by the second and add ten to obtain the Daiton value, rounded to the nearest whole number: 10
